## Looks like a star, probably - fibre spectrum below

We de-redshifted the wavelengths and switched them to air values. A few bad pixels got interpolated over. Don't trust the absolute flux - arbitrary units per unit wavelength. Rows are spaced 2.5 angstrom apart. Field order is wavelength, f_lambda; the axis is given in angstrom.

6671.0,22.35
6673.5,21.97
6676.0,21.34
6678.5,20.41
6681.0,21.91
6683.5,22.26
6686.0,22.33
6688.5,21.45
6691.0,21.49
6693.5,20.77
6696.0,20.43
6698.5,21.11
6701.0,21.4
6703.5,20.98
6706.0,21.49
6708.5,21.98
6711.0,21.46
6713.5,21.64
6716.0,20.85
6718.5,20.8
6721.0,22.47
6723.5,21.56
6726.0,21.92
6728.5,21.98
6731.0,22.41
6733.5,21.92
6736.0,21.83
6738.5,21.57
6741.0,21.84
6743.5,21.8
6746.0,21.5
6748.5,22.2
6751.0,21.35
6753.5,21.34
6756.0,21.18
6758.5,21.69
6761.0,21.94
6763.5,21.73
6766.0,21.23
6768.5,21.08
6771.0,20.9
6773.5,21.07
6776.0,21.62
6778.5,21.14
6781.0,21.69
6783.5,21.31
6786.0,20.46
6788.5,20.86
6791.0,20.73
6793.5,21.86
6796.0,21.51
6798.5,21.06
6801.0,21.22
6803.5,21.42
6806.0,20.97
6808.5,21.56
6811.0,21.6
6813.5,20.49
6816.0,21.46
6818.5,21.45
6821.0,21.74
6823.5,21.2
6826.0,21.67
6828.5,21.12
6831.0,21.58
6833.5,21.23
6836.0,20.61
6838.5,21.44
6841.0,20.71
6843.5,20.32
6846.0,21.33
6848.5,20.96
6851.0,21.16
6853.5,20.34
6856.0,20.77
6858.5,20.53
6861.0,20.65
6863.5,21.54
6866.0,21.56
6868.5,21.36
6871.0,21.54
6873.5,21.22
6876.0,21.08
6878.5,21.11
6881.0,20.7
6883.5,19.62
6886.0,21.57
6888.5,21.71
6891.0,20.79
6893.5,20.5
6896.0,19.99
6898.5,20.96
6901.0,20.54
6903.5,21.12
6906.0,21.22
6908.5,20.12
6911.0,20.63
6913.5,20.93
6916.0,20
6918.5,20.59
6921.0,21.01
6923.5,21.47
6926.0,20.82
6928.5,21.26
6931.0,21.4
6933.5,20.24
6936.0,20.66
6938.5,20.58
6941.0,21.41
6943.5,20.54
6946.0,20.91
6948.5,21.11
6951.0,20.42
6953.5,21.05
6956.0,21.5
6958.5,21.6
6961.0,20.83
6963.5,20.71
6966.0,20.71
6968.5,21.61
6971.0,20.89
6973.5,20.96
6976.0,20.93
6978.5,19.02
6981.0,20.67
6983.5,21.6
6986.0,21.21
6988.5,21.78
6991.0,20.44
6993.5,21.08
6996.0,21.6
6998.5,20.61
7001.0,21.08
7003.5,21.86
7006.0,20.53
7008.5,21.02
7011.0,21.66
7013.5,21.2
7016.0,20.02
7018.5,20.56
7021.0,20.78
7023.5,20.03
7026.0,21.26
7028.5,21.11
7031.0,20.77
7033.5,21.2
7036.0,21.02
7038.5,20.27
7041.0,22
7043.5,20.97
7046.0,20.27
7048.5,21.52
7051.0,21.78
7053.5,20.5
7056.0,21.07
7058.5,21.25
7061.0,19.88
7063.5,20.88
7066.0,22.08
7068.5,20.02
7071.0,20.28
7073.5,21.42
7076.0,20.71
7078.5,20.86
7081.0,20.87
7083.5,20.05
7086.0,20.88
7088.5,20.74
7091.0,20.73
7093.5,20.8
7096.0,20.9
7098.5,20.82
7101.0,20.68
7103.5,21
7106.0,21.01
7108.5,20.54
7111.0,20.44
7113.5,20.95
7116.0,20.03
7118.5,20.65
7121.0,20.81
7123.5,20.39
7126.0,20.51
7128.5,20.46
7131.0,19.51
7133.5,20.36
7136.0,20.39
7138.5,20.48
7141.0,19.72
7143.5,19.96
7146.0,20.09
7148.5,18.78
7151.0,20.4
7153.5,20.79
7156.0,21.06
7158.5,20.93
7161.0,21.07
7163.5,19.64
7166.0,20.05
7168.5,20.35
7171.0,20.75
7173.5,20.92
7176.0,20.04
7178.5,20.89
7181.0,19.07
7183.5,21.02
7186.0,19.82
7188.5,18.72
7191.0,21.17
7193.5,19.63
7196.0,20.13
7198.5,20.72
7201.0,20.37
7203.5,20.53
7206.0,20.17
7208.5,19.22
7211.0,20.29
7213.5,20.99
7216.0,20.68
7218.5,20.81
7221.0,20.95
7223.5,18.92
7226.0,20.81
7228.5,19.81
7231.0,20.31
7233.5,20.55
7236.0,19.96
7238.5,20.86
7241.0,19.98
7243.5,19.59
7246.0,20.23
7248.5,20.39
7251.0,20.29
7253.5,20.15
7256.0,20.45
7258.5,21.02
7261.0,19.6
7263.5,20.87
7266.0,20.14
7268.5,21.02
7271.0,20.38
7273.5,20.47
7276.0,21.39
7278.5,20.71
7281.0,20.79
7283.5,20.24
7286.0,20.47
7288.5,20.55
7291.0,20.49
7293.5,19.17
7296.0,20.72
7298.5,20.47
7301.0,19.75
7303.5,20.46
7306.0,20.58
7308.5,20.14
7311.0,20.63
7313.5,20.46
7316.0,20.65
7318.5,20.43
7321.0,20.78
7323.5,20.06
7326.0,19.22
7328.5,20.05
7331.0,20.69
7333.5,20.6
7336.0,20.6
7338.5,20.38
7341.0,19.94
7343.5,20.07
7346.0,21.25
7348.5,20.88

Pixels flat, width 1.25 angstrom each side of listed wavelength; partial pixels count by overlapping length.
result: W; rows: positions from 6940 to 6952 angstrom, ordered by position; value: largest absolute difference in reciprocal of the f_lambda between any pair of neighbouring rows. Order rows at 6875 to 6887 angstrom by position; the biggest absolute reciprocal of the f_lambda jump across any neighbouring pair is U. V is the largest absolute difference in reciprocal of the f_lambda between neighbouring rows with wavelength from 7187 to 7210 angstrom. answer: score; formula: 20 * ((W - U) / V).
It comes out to -9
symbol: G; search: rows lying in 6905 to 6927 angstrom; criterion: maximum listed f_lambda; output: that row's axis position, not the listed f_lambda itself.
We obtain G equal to 6923.5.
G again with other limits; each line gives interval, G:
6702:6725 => 6721.0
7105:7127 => 7106.0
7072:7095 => 7073.5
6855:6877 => 6866.0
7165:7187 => 7183.5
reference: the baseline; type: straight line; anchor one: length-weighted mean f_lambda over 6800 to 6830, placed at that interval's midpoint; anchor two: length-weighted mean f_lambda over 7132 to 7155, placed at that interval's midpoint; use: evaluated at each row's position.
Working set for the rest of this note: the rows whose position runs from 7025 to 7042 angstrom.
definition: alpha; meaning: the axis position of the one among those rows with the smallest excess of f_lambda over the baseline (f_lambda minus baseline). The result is 7038.5 angstrom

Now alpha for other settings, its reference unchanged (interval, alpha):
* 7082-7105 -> 7083.5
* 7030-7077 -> 7061.0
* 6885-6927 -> 6896.0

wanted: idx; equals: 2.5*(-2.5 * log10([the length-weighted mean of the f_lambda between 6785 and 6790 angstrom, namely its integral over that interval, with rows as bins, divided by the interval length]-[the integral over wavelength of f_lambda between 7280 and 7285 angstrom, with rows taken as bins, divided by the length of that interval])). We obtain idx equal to 4.7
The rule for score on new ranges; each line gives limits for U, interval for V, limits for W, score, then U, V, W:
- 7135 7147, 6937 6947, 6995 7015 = 11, 0.0019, 0.0020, 0.003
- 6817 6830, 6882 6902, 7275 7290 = 1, 0.0012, 0.0046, 0.002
